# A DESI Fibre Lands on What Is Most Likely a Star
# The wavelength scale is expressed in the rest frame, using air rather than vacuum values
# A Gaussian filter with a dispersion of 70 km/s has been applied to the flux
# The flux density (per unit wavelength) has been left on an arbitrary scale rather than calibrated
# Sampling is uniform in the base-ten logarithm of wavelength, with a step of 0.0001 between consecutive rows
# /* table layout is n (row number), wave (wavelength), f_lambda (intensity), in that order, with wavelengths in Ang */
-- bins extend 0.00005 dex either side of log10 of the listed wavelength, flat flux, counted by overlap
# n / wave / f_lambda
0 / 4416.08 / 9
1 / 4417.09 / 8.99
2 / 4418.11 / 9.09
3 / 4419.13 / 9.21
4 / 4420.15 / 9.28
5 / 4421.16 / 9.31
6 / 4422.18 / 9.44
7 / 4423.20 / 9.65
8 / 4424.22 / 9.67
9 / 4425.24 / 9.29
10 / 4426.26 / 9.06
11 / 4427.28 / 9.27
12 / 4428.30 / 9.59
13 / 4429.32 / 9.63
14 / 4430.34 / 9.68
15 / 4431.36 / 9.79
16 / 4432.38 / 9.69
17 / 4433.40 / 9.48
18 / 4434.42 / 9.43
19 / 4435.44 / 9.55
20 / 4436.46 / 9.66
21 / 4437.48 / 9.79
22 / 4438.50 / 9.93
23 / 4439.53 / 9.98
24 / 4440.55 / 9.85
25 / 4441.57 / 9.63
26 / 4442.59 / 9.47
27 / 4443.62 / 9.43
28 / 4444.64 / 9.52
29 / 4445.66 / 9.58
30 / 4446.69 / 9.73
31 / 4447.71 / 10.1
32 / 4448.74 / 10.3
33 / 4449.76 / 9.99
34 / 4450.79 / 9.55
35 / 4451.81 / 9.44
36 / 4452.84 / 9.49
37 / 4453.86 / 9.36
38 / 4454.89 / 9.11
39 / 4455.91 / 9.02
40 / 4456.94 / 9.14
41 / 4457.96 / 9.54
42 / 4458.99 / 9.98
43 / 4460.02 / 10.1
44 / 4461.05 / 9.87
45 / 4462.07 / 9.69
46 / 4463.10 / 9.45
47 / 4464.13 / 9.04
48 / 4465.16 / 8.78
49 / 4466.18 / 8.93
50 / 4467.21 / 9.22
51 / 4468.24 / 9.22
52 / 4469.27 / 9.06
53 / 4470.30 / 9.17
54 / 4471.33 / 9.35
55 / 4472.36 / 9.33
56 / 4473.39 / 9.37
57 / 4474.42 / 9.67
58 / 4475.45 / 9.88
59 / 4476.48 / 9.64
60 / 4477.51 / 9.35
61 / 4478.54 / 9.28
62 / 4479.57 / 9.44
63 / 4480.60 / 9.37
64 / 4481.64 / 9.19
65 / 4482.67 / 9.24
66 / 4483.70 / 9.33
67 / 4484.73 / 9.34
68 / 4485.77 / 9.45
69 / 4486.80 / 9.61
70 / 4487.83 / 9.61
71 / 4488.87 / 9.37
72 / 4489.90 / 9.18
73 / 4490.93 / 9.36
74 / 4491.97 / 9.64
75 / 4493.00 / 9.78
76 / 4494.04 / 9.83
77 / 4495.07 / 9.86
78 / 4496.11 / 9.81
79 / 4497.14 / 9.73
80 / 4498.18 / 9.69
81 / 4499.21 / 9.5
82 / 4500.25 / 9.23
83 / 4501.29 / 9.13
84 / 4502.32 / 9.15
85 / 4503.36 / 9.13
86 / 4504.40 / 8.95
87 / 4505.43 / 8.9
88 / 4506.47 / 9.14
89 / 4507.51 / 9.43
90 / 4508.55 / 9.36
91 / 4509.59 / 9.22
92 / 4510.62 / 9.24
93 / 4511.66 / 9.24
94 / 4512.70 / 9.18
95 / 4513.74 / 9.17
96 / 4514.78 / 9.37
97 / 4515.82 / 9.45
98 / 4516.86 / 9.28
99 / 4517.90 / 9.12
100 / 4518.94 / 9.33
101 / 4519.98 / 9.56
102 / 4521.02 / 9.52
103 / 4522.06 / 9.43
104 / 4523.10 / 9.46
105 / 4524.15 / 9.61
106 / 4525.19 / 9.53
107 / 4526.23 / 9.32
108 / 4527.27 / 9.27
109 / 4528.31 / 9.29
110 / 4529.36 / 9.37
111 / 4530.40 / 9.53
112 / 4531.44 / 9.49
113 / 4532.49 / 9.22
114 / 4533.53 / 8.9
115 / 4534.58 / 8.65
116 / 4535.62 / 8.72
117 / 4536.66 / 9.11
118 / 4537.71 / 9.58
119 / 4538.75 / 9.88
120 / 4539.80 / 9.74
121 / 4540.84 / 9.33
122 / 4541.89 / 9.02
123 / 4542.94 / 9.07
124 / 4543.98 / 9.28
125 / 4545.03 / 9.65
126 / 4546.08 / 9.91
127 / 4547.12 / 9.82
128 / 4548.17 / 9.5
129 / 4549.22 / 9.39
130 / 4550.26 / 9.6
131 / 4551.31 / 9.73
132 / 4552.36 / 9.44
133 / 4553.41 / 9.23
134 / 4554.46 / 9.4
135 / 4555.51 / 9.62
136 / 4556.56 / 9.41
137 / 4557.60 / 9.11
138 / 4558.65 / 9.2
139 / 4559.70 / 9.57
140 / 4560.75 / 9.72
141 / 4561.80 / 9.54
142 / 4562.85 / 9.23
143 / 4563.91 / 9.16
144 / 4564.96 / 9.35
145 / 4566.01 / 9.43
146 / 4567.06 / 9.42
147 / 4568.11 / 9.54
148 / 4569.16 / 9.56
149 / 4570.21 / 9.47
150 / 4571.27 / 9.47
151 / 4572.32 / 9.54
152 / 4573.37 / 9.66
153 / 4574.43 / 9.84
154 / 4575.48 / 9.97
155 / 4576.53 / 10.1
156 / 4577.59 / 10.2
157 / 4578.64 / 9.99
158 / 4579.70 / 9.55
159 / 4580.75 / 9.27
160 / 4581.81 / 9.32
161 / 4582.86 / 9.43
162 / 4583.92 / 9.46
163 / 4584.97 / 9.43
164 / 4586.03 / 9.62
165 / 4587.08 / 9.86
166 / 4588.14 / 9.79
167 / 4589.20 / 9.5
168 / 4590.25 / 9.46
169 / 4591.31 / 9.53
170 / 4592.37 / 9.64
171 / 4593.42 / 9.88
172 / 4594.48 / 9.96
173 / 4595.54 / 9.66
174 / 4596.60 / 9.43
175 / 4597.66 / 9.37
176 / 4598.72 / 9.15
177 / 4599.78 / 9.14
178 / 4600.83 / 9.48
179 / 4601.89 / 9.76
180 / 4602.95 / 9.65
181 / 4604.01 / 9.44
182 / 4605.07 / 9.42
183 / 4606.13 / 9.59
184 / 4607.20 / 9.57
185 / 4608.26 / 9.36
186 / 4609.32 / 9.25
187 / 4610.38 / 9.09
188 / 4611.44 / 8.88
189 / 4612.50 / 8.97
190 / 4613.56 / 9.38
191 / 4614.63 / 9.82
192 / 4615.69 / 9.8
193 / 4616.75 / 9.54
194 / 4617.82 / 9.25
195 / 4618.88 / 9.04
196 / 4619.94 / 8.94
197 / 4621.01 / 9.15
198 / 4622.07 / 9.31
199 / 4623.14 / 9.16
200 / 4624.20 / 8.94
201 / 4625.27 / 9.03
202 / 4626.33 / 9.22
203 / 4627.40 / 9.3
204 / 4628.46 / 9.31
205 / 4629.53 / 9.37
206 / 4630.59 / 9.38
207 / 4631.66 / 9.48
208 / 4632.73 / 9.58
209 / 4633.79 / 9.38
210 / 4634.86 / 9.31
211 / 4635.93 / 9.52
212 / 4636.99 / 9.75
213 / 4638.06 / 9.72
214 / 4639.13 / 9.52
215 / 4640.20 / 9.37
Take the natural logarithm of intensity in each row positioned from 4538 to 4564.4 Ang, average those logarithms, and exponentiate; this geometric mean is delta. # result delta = 9.46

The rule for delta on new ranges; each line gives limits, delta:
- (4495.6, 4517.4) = 9.30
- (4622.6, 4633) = 9.28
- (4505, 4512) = 9.22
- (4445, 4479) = 9.47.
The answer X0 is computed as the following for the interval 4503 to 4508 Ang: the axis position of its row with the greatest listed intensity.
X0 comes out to 4507.51 Ang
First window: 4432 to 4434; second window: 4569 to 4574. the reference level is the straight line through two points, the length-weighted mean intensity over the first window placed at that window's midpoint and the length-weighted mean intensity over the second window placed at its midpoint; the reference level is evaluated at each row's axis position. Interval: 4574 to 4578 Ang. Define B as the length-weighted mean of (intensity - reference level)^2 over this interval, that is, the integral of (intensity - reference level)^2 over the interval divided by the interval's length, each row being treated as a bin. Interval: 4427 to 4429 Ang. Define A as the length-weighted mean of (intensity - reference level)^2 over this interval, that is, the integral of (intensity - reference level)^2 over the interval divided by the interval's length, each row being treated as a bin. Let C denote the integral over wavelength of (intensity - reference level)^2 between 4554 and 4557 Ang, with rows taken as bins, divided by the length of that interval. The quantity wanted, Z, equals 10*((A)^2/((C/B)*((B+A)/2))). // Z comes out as 1.9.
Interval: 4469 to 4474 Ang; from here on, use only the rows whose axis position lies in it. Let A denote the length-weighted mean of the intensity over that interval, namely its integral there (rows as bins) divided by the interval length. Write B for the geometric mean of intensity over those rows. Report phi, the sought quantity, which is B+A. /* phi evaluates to 18.5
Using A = 9.3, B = 9.26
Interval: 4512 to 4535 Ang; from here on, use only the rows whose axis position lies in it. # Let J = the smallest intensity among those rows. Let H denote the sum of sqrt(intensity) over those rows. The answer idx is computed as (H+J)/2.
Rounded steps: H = 67.2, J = 8.65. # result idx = 37.9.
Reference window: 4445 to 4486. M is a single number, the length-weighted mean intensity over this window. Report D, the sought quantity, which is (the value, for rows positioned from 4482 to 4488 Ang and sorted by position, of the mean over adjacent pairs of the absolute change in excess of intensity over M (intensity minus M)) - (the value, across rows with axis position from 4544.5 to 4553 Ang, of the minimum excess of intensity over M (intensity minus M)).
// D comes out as 0.14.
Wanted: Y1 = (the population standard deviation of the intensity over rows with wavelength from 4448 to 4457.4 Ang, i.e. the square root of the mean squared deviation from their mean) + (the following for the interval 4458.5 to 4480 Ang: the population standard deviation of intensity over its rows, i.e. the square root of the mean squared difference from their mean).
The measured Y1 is 0.74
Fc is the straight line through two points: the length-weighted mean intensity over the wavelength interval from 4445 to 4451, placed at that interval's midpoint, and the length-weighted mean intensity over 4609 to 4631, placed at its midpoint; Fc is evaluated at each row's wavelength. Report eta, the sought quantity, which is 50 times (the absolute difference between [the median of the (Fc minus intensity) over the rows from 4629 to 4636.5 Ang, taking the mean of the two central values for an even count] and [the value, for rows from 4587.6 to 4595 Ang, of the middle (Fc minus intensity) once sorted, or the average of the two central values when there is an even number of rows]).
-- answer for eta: 5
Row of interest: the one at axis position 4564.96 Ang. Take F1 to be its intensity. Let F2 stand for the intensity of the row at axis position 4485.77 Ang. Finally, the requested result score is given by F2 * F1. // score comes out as 88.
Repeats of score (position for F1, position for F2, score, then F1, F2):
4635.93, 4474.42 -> 92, 9.52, 9.67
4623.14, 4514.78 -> 86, 9.16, 9.37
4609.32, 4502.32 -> 85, 9.25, 9.15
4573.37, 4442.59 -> 91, 9.66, 9.47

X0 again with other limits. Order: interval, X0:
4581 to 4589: 4587.08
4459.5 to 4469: 4460.02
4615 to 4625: 4615.69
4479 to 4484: 4479.57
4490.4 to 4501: 4495.07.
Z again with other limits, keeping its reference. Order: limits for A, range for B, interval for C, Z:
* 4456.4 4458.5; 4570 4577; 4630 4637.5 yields 4.6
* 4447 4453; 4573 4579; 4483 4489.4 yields 11.6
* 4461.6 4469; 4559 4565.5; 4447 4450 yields 0.6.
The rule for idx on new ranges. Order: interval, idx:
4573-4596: 38.9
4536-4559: 38.3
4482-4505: 38.3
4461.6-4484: 38.0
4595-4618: 38.2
